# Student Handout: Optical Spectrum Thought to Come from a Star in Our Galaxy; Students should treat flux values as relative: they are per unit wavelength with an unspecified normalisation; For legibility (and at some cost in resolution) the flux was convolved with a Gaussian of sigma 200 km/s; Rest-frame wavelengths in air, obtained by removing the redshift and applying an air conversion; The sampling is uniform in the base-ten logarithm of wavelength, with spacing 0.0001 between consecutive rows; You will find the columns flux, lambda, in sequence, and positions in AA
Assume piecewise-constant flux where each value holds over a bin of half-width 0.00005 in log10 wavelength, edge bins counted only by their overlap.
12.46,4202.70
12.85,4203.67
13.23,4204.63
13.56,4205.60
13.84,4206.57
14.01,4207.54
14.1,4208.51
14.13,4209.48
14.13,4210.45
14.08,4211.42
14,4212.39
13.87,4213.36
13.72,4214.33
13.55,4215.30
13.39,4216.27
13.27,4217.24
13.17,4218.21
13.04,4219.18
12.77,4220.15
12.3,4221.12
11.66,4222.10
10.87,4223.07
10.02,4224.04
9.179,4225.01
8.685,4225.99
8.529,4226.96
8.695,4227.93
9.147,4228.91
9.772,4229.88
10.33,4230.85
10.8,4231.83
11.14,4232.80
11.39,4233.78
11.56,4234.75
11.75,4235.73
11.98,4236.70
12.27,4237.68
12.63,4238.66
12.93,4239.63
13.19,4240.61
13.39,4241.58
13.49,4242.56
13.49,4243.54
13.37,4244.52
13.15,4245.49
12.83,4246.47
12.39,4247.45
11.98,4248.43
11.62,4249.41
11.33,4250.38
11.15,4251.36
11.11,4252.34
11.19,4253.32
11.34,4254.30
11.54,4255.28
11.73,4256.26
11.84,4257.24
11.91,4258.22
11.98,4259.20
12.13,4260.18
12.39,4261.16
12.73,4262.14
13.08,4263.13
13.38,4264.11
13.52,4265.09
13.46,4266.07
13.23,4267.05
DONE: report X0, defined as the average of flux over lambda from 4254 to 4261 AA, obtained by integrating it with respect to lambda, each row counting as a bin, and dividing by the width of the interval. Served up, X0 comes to 11.8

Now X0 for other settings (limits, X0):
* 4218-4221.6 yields 12.8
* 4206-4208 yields 13.9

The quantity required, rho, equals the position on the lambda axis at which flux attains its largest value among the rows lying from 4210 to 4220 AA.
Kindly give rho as 4210.45 AA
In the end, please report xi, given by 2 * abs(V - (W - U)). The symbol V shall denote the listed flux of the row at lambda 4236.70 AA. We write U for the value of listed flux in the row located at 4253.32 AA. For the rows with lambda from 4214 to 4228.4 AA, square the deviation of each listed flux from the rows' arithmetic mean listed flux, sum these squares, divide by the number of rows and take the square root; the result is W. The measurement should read 42.5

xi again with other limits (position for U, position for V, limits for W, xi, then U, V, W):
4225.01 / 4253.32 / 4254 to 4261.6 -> 40.1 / 9.179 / 11.19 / 0.3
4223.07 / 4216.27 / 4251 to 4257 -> 48.1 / 10.87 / 13.39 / 0.2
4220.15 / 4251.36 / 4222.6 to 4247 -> 44.5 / 12.77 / 11.15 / 1.7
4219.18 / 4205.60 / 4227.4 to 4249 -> 50.4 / 13.04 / 13.56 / 1.4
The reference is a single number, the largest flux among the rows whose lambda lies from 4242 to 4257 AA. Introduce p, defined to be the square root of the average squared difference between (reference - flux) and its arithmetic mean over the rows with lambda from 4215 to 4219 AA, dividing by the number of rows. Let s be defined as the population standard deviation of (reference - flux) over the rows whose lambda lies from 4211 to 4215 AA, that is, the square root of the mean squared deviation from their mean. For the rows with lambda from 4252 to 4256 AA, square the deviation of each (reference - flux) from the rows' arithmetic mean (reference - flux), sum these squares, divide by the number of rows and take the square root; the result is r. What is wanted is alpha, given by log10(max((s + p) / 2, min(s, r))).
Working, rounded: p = 0.14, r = 0.16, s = 0.14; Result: -0.86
